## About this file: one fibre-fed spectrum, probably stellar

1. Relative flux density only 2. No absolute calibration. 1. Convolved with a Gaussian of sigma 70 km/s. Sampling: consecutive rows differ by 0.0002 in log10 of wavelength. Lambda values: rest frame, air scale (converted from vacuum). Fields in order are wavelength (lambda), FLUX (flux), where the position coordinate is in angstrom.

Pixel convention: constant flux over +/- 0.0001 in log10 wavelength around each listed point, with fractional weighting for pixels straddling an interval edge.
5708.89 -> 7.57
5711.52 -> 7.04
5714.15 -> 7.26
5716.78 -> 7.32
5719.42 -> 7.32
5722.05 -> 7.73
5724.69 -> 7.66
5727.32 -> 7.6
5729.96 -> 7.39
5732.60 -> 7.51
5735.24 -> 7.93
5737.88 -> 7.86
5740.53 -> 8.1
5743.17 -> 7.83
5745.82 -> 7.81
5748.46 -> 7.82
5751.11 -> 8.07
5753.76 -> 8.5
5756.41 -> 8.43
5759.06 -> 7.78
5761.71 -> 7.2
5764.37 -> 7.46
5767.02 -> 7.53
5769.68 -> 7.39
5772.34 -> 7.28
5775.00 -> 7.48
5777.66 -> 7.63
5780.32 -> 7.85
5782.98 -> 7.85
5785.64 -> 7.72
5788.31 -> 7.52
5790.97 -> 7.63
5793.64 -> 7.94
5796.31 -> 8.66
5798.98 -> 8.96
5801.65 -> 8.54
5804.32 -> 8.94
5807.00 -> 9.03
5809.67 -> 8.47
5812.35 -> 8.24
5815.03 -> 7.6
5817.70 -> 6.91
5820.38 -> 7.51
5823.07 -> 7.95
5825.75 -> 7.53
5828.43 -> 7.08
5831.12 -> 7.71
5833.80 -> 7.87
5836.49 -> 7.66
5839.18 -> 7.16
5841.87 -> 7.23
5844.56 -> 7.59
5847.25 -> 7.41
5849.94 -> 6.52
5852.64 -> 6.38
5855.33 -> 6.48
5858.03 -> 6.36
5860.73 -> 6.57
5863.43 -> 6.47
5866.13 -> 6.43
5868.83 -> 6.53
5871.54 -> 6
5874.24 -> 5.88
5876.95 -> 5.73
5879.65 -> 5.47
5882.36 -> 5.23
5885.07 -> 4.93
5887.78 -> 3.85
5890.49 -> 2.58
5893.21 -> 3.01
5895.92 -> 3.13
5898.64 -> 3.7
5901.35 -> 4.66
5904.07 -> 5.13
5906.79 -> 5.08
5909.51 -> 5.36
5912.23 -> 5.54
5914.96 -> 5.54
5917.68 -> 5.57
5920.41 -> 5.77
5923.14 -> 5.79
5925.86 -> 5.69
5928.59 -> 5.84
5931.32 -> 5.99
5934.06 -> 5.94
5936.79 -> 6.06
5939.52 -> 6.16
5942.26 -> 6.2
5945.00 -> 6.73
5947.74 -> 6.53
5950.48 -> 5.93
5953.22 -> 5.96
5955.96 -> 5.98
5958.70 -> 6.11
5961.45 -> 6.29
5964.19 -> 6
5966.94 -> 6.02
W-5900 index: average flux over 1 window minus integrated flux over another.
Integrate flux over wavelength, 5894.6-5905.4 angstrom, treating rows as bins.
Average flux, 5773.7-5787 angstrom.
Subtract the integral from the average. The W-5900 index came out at -37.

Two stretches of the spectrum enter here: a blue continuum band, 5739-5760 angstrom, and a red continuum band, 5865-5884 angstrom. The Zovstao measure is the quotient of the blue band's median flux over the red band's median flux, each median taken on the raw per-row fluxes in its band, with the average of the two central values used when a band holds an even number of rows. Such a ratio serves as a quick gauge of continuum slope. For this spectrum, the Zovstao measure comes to 1.35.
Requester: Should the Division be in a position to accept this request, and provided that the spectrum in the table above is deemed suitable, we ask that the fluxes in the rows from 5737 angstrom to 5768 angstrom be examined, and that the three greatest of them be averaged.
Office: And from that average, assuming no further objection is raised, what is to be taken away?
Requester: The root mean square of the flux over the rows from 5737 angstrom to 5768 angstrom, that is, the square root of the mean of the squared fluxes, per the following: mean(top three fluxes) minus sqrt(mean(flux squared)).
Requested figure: 0.47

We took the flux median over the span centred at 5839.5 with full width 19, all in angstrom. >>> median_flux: 7.59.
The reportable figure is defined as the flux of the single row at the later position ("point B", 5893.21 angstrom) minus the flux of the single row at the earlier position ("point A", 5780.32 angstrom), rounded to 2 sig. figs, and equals -4.8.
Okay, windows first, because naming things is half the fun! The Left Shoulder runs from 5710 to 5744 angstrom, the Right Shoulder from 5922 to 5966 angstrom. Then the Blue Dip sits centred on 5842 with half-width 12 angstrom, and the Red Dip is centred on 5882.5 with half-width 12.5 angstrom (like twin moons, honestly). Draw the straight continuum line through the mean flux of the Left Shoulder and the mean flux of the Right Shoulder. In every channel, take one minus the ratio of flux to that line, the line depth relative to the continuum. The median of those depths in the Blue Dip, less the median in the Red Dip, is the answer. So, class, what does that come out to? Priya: -0.29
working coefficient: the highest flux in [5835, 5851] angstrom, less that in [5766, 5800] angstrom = -1.3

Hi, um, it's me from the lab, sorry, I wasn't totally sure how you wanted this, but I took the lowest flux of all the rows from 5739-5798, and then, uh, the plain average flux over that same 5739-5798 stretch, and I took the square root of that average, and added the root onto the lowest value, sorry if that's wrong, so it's 10.0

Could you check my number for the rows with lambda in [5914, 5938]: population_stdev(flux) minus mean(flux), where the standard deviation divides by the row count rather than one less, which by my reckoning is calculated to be -5.6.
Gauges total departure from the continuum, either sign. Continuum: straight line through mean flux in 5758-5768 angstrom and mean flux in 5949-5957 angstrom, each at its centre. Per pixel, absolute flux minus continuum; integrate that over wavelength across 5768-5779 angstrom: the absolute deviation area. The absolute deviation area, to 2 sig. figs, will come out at 1.4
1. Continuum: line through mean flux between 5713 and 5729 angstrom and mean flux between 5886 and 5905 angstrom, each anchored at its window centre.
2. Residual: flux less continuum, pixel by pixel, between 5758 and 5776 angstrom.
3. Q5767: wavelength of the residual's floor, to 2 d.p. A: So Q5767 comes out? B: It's 5761.71 angstrom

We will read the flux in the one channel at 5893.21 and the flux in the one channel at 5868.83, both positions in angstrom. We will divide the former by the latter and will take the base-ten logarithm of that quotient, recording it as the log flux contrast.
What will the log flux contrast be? -0.34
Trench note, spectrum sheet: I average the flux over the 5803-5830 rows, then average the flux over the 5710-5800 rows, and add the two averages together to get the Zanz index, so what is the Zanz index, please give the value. 15.7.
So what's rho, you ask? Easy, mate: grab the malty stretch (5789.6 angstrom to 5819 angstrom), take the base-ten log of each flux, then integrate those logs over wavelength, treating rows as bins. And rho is 26.9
